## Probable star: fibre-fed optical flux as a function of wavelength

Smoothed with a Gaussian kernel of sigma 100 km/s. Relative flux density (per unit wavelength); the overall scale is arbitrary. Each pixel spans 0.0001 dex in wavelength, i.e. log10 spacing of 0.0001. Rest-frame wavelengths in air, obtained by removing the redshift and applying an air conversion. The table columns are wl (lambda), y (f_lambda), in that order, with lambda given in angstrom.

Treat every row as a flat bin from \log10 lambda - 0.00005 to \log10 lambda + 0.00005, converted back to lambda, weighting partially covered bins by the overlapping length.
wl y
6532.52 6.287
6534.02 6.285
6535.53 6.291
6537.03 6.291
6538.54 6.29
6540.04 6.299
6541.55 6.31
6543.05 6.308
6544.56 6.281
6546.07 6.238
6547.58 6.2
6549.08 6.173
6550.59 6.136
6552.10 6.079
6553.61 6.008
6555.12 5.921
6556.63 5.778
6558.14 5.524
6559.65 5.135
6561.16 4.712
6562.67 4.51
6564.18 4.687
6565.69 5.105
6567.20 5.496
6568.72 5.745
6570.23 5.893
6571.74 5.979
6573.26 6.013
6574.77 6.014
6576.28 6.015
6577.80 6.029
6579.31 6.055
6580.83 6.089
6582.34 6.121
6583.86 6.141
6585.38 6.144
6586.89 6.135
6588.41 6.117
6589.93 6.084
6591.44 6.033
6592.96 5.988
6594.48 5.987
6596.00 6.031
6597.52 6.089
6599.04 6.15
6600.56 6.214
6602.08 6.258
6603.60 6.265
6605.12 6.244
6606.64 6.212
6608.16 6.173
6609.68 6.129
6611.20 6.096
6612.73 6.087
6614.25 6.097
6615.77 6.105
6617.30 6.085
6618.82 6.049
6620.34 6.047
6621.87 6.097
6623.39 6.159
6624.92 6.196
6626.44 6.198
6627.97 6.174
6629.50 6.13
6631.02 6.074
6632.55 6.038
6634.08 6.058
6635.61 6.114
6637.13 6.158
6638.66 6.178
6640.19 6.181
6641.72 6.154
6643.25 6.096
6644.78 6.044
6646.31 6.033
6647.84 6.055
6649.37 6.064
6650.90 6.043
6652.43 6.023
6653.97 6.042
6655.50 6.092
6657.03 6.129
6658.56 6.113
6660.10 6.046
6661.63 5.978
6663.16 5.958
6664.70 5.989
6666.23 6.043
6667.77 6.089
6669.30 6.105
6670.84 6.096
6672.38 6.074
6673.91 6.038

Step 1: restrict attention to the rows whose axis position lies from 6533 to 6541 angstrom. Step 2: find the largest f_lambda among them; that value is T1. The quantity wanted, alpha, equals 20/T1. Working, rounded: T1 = 6.299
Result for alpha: 3.18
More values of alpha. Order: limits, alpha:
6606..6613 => 3.22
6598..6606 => 3.19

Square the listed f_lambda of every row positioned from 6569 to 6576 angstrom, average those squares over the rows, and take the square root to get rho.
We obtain 5.97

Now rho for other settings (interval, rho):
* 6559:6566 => 4.84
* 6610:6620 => 6.09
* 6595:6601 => 6.12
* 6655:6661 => 6.10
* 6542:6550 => 6.24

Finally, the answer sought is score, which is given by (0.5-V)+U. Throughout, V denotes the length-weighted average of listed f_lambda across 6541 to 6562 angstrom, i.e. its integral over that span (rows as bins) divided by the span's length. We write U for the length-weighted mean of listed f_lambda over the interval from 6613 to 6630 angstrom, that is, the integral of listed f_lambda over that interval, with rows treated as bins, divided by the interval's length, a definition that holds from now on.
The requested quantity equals 0.72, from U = 6.12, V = 5.90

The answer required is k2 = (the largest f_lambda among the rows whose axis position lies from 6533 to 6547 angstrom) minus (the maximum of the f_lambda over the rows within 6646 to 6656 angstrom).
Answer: 0.22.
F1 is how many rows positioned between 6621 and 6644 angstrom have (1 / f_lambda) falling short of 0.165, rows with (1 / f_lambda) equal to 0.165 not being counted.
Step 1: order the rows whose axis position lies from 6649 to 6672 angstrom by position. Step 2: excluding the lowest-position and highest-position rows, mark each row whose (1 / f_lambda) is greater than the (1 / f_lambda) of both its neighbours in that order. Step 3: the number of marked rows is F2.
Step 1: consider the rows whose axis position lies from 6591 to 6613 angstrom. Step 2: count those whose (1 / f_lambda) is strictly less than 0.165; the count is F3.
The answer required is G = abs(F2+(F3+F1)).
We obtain 26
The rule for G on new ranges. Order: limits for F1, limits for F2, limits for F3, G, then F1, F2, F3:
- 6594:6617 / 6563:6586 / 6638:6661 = 21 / 13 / 0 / 8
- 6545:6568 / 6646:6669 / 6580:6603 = 18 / 5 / 2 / 11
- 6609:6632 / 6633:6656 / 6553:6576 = 15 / 13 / 2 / 0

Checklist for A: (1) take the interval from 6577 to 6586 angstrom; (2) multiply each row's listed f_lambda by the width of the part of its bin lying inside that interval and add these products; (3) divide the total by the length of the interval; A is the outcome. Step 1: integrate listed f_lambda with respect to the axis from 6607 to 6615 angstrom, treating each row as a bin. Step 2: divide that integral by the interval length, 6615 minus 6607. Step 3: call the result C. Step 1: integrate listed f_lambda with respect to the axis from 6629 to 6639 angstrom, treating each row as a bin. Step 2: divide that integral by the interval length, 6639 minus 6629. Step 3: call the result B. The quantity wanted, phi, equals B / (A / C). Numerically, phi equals 6.14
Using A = 6.09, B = 6.11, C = 6.12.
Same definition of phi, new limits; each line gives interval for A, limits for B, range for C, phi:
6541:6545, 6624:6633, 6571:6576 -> 5.84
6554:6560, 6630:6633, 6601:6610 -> 6.69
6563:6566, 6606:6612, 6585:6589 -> 7.84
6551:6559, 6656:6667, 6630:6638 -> 6.28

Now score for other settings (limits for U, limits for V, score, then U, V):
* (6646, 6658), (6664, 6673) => 0.50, 6.06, 6.06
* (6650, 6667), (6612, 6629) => 0.42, 6.04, 6.12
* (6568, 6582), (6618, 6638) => 0.37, 5.99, 6.12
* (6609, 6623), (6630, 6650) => 0.49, 6.09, 6.10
